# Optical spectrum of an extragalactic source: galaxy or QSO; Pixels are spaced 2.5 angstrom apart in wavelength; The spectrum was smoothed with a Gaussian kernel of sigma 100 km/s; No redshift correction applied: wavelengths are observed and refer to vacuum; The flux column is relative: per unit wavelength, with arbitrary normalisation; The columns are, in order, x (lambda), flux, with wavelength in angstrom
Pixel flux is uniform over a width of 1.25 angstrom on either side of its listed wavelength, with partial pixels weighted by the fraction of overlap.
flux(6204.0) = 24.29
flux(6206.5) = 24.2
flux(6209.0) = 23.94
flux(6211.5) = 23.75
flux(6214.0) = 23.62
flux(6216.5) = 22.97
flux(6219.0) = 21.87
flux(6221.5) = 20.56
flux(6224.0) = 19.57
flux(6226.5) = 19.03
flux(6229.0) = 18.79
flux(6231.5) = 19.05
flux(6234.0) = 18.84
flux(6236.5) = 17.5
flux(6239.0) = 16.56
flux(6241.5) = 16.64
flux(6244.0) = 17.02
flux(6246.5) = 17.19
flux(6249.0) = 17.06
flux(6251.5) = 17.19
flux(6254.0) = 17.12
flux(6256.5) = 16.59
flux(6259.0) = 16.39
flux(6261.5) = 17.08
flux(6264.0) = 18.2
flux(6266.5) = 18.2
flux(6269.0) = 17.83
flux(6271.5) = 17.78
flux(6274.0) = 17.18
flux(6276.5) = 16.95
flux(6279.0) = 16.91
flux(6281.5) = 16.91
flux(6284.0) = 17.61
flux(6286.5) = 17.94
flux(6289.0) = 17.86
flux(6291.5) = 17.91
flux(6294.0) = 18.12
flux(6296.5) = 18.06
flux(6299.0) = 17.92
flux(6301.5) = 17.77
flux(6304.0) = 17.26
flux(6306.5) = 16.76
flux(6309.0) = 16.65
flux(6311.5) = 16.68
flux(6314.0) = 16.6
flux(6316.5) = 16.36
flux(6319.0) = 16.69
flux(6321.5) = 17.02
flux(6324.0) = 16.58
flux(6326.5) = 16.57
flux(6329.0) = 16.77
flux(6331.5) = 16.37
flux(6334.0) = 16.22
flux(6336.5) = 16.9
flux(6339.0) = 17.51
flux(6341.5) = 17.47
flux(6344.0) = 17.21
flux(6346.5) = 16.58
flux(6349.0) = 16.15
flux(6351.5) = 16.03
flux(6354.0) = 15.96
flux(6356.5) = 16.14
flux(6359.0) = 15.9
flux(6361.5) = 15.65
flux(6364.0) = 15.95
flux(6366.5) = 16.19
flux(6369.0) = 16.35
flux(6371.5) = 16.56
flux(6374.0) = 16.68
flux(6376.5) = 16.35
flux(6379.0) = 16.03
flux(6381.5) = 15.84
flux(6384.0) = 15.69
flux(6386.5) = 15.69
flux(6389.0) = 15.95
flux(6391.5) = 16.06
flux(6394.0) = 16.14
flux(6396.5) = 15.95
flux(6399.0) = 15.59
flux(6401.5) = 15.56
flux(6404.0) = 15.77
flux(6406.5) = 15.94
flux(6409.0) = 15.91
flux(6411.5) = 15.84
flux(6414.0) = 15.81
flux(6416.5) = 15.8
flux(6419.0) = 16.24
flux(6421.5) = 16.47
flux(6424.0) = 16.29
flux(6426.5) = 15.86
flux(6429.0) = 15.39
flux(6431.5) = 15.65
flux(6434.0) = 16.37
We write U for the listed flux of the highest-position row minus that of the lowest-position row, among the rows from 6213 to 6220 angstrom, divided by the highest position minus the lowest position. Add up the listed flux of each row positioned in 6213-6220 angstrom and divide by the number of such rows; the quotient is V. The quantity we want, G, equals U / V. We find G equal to -0.015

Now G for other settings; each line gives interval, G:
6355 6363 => -0.006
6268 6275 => -0.007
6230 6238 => -0.017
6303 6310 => -0.007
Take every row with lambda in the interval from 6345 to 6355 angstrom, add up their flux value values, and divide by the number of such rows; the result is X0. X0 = 16.2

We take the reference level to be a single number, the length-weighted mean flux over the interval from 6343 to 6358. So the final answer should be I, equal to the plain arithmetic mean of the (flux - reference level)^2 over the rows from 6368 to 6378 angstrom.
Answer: 0.05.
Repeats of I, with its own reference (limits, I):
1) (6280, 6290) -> 1.74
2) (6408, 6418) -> 0.24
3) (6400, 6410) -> 0.30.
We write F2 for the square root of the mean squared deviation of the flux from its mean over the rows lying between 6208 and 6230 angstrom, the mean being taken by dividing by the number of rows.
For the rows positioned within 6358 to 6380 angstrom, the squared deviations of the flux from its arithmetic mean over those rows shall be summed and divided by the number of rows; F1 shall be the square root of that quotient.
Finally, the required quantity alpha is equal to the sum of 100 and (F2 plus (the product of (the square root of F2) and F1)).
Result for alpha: 102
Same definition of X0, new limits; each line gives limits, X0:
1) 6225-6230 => 18.9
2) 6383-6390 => 15.8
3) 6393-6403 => 15.8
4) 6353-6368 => 16.0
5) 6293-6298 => 18.1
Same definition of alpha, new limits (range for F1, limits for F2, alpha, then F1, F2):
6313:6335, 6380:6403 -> 100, 0.23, 0.20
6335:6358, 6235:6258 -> 101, 0.59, 0.30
